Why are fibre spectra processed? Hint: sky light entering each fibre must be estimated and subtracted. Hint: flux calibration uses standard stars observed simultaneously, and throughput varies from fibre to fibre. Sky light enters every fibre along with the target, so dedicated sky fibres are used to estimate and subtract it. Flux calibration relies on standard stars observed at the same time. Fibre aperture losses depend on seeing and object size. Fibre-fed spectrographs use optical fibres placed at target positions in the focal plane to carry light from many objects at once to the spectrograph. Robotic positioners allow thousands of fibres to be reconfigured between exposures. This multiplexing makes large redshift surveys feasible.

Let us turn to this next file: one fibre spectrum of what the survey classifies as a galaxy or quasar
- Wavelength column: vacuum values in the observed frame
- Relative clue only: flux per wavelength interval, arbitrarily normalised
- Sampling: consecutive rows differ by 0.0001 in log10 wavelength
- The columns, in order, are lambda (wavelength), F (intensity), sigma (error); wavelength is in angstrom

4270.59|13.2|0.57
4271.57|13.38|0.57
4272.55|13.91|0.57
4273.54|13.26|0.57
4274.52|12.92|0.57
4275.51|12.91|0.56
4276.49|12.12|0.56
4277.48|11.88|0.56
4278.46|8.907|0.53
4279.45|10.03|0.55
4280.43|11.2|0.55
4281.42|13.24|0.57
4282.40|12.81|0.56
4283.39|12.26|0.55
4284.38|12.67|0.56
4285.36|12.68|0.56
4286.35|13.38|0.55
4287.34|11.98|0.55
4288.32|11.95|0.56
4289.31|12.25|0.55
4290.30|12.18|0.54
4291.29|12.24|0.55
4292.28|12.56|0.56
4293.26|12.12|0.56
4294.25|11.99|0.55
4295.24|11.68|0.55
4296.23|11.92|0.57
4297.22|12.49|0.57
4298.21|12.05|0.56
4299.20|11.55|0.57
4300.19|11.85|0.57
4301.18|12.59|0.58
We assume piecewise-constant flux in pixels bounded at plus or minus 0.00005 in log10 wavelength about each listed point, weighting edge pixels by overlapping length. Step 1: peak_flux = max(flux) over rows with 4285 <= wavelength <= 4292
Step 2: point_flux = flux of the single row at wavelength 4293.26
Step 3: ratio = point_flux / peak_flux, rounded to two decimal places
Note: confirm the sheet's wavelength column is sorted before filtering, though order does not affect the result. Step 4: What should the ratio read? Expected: 0.91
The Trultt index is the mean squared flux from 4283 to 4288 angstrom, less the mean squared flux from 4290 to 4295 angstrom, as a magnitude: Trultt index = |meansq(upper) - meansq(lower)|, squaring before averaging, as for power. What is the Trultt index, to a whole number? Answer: 10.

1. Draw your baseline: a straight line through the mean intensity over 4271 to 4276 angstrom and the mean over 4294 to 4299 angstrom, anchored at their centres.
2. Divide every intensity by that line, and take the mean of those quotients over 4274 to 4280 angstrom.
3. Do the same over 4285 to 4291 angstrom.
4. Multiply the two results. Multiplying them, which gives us 0.87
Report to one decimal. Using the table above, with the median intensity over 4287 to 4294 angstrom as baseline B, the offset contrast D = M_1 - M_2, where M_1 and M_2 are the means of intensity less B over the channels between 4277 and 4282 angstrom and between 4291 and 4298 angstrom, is -1.1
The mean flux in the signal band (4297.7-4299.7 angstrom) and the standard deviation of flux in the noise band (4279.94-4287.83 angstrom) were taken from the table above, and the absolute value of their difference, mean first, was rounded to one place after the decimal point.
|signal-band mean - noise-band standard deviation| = 11.1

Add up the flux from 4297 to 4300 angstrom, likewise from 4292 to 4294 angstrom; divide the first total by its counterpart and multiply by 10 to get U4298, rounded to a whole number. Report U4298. 15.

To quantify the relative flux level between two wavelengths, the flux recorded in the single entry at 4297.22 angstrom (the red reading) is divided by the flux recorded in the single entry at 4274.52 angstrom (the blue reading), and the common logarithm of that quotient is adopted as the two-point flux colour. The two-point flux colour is -0.015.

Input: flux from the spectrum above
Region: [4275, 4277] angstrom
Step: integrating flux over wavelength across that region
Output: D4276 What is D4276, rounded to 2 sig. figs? 25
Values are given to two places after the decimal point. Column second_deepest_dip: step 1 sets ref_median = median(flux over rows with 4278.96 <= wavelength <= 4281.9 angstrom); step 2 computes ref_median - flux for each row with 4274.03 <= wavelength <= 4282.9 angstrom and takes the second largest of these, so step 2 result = 1.17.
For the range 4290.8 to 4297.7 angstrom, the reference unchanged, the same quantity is -0.72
